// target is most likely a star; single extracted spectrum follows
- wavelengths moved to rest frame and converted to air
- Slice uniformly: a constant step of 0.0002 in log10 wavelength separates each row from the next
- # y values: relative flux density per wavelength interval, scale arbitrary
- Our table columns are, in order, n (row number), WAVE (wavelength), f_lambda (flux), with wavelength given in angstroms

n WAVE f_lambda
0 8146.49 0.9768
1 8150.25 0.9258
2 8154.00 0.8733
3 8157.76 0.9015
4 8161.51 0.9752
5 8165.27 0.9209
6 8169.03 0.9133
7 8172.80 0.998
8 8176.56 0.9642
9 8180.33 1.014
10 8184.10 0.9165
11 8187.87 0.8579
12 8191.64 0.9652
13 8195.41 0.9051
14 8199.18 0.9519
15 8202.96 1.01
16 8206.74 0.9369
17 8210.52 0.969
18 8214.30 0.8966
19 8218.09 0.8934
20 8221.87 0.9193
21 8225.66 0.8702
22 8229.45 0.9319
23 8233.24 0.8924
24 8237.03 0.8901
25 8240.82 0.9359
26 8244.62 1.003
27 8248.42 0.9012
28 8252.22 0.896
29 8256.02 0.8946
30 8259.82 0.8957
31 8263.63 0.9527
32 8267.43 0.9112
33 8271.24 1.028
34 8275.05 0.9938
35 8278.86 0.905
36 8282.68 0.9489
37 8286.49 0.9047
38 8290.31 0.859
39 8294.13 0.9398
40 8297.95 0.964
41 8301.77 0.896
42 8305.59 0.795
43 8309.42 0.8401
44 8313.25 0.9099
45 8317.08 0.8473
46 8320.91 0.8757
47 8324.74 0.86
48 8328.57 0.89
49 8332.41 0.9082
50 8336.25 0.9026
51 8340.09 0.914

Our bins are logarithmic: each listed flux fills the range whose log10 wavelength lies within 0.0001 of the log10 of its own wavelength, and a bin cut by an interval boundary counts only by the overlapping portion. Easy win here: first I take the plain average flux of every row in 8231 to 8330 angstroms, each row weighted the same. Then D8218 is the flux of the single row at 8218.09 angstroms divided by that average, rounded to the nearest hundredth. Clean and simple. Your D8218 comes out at 0.98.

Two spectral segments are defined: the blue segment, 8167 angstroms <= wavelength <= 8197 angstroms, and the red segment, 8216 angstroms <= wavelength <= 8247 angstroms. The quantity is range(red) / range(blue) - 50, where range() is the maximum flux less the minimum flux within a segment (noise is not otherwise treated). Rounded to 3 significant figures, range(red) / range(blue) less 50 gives -49.1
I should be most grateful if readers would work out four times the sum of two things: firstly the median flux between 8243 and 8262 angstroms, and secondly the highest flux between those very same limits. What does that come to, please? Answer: 7.60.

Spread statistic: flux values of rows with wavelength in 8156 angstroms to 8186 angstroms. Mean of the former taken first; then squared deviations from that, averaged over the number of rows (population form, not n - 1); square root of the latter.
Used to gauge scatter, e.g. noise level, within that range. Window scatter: 0.0402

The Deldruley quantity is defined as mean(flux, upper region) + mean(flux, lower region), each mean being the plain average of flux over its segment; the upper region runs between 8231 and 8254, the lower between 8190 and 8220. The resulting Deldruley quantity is 1.861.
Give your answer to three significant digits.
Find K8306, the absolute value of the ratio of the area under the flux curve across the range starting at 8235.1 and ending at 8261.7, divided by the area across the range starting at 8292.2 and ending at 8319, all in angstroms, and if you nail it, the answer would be 1.03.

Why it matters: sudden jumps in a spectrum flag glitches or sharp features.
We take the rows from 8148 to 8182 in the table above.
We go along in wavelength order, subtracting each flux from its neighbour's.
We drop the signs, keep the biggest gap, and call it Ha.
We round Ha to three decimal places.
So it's 0.085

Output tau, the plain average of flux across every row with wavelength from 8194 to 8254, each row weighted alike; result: 0.925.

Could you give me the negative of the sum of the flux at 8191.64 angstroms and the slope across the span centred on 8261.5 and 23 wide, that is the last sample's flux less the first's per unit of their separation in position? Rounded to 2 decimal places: -0.97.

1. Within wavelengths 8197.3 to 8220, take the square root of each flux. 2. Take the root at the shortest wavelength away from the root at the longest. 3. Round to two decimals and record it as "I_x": -0.03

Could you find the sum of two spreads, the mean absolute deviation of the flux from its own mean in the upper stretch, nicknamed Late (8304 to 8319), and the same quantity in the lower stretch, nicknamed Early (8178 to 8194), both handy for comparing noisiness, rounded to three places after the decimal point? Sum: 0.082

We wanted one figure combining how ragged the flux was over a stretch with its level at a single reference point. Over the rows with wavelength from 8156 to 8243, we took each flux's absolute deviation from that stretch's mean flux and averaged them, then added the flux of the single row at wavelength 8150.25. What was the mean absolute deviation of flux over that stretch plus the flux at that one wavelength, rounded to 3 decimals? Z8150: 0.961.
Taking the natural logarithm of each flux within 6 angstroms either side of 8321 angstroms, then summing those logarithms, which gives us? -0.45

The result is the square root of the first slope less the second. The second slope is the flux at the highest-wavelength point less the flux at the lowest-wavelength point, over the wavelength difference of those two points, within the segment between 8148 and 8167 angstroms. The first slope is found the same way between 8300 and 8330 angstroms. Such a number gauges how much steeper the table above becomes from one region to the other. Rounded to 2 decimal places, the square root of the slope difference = 0.01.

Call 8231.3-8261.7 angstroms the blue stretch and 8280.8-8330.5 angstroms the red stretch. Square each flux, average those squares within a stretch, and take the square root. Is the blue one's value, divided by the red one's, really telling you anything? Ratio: 1.03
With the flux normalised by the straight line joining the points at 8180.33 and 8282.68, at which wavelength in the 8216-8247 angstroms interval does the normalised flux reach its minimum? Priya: 8225.66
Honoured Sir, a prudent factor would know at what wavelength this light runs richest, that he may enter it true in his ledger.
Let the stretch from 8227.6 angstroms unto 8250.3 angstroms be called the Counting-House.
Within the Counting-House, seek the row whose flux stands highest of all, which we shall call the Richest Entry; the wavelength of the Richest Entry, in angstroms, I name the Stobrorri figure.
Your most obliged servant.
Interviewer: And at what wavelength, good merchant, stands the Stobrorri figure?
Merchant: 8244.62 angstroms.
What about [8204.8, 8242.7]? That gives 8210.52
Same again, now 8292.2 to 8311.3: 8297.95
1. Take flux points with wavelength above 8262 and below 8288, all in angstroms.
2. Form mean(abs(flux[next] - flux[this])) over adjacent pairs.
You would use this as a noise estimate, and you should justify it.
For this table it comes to 0.062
